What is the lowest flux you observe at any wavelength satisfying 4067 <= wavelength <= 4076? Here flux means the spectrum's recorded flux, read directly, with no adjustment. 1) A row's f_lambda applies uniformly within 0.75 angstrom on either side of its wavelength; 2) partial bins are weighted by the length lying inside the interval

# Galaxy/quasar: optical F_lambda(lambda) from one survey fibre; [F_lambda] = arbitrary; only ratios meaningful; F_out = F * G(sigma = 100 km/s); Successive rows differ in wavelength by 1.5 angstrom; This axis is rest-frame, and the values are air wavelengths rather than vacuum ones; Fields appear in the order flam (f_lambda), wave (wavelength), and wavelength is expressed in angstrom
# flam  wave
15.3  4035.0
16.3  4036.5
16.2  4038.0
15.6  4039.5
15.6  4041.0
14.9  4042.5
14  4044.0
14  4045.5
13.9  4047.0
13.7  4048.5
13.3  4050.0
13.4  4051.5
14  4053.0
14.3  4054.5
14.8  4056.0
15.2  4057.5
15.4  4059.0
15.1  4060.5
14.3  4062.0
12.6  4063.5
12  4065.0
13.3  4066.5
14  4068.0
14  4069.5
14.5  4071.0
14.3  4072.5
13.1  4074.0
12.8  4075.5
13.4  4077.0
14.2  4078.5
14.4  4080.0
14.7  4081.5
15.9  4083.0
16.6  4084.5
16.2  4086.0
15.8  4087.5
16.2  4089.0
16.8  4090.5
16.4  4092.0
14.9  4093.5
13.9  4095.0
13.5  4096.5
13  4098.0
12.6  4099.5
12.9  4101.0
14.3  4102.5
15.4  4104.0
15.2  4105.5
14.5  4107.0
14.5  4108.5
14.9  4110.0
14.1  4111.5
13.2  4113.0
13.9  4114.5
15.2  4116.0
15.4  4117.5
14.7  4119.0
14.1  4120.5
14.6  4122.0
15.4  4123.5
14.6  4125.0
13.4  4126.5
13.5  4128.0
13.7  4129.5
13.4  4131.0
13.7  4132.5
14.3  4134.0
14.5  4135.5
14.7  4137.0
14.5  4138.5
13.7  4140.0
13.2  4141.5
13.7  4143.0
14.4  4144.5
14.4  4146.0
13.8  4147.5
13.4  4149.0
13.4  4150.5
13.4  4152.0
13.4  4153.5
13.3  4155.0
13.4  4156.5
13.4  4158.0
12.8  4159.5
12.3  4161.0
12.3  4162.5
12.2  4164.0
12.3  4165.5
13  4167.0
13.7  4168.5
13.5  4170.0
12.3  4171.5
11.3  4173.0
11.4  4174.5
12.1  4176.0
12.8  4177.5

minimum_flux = 12.8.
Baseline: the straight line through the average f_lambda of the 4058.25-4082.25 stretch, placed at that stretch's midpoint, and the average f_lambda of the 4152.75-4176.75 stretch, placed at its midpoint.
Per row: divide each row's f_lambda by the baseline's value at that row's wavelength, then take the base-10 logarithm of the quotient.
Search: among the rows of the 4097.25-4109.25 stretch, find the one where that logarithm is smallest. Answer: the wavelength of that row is 4099.5 angstrom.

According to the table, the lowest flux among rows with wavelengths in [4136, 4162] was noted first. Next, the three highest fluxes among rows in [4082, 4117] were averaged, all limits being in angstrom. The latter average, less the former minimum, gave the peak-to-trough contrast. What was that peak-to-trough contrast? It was 4.3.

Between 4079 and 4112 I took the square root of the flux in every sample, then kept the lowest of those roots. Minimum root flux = 3.55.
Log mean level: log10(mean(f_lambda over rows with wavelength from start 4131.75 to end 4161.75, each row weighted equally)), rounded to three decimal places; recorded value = 1.136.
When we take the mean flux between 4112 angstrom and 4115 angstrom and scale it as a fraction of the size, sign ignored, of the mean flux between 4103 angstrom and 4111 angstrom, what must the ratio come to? 0.91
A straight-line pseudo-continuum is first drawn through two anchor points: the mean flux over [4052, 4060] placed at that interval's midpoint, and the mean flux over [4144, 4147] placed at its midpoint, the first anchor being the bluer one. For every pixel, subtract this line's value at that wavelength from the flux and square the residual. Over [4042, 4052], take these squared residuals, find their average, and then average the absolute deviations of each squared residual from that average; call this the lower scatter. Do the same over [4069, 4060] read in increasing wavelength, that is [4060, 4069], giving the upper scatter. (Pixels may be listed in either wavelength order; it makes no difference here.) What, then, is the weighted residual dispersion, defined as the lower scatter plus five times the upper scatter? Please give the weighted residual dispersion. 12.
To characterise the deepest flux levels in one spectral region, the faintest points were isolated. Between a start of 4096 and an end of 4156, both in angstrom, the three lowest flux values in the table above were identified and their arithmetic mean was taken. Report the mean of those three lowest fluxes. 12.8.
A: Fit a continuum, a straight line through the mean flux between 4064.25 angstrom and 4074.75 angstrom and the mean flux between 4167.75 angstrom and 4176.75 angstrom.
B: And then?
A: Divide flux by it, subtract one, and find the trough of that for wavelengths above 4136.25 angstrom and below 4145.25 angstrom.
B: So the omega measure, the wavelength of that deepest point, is 4141.5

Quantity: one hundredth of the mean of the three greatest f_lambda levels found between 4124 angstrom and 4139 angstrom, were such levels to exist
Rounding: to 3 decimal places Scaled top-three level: 0.146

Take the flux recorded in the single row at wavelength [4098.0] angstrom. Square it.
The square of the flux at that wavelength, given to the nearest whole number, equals 169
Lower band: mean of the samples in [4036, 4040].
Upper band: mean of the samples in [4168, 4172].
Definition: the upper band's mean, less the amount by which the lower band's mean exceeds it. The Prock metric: 10.3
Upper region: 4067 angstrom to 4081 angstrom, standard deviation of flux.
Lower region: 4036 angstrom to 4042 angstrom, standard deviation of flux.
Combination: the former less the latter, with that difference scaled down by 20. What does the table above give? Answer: 0.012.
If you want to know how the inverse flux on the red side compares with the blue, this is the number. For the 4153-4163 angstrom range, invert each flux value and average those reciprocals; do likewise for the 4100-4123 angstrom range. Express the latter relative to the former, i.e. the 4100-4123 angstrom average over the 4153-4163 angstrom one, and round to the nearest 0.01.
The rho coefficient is 0.90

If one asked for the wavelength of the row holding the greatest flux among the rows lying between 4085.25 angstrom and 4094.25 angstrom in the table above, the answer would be 4090.5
